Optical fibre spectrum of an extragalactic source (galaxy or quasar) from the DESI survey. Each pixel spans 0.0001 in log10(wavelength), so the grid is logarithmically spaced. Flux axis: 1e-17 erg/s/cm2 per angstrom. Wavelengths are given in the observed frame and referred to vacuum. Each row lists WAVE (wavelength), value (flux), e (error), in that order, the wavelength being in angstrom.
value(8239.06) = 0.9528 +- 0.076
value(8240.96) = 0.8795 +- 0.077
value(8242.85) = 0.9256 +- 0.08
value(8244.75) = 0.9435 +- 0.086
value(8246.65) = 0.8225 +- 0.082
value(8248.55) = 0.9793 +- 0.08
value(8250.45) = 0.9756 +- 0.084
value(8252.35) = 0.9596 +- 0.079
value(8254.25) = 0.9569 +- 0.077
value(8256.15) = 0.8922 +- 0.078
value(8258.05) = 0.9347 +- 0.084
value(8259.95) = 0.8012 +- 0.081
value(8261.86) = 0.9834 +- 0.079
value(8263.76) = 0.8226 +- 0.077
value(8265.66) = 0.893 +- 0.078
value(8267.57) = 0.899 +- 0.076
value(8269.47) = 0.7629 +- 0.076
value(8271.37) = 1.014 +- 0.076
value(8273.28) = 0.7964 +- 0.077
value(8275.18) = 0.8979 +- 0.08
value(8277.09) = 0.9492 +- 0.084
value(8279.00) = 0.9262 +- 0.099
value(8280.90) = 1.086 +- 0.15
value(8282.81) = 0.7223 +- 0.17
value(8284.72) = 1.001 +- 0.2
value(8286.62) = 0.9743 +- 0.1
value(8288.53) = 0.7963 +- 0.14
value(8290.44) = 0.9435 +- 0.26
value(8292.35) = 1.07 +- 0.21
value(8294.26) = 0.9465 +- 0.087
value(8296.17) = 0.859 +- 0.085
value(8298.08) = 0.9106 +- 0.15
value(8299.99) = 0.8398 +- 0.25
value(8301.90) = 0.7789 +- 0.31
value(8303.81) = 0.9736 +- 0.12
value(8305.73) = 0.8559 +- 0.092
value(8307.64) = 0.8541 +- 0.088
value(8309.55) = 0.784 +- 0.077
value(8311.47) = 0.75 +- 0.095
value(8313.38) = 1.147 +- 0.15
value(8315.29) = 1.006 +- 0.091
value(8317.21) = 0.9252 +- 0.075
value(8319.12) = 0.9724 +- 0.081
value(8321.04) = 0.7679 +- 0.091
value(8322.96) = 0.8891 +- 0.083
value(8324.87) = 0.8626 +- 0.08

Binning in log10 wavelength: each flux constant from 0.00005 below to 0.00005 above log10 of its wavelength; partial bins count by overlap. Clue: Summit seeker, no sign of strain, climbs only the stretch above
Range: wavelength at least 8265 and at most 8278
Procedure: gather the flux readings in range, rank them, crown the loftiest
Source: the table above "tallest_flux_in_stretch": 1.014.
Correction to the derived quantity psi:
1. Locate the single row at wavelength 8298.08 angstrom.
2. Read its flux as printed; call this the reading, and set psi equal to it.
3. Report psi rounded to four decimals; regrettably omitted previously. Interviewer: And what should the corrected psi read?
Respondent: 0.9106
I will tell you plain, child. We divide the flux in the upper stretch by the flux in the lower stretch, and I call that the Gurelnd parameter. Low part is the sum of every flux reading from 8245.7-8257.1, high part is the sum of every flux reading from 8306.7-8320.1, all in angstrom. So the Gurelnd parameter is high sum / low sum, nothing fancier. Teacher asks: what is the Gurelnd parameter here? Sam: 1.15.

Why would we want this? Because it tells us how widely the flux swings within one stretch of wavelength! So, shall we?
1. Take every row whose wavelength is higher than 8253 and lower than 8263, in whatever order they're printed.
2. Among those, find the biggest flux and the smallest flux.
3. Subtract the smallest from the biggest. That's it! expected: 0.18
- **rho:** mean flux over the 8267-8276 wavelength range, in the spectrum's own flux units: 0.87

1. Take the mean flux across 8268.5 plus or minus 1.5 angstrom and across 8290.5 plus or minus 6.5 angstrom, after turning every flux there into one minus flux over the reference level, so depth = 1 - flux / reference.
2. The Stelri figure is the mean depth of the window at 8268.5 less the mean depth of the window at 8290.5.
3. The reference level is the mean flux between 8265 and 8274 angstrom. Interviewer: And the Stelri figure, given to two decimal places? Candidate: 0.13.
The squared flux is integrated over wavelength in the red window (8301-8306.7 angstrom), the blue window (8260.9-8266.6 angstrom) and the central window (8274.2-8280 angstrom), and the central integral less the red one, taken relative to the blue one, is 0.1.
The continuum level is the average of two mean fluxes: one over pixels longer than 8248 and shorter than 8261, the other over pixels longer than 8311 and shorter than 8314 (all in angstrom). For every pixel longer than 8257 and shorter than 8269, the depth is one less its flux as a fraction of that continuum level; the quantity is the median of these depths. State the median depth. 0.05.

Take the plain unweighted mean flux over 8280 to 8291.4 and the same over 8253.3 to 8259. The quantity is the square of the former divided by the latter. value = 0.91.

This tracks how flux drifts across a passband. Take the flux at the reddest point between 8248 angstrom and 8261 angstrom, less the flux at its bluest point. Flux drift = -0.18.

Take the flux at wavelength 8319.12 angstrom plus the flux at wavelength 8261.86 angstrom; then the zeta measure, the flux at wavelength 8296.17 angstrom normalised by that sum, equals 0.44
